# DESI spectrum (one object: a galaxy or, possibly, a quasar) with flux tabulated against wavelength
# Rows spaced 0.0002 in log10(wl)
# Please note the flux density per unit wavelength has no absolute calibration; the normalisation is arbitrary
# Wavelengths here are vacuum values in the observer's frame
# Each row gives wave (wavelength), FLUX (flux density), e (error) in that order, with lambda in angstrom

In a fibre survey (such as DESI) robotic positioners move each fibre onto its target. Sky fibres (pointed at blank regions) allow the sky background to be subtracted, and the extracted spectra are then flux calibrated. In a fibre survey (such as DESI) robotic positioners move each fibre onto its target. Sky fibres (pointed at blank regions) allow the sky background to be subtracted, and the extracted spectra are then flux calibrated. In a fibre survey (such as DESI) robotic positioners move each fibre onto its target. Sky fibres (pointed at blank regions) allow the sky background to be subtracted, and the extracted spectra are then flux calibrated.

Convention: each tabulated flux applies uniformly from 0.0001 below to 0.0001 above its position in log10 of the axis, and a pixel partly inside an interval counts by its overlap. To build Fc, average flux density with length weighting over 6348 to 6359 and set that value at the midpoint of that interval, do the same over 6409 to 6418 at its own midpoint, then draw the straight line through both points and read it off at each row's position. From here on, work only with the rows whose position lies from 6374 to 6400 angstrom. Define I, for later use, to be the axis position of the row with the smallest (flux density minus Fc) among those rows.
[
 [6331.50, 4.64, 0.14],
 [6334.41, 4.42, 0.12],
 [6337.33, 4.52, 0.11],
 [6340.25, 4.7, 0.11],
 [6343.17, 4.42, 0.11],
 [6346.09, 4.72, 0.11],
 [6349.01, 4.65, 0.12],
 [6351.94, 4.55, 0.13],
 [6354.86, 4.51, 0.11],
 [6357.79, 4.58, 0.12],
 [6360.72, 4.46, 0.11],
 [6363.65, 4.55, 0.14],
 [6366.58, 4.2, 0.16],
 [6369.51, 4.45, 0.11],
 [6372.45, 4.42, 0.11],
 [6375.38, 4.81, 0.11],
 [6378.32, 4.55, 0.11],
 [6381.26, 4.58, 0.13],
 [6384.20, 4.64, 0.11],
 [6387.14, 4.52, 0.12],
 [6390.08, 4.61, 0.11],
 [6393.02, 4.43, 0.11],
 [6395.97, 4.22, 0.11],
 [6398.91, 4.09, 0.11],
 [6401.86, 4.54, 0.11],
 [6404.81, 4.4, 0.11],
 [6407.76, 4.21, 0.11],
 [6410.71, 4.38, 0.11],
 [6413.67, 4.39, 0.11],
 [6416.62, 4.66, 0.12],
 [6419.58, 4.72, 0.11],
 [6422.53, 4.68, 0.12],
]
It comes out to 6398.91 angstrom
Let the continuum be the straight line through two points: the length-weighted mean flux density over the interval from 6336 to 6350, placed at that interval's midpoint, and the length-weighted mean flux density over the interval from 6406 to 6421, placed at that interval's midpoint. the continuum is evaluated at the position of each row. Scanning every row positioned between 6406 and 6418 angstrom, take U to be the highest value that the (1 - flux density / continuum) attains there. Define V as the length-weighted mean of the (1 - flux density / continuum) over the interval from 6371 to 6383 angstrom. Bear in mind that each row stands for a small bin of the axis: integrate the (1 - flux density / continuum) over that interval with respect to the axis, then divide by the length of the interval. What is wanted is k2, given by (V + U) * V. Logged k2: -0.0006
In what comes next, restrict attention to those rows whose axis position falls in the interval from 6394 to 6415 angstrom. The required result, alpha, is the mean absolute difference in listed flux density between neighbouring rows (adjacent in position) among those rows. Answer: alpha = 0.182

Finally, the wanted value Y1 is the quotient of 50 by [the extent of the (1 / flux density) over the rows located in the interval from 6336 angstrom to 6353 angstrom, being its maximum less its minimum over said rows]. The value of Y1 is 3477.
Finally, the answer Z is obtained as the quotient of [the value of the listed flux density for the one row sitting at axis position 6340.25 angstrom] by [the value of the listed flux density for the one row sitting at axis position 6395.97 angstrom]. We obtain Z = 1.11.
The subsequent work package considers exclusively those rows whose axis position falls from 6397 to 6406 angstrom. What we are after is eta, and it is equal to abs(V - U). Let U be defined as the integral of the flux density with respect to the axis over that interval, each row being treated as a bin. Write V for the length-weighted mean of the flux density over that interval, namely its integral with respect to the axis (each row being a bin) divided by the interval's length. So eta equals 34.7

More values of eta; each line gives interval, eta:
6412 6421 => 36.6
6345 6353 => 32.5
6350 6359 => 36.4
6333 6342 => 36.3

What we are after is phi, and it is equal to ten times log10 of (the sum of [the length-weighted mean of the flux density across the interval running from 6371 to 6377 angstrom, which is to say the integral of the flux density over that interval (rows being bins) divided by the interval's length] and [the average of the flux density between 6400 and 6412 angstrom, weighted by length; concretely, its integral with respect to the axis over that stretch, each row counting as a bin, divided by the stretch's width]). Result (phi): 9.54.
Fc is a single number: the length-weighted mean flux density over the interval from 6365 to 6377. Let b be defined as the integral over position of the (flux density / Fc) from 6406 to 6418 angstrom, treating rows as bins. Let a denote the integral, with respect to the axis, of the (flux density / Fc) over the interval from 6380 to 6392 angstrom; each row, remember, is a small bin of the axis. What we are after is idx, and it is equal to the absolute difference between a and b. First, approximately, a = 12.3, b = 11.8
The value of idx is 0.47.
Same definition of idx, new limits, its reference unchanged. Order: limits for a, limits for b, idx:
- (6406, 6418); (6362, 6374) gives 0.01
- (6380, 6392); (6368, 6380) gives 0.08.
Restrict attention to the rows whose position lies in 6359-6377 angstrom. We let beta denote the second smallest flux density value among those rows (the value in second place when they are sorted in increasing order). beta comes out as 4.42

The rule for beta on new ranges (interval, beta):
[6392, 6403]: 4.22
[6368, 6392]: 4.45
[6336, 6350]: 4.52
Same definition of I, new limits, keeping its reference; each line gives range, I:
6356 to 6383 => 6366.58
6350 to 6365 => 6360.72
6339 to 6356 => 6343.17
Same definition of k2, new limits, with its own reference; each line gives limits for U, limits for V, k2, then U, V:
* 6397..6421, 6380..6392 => -0.0010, 0.09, -0.014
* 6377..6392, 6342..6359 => 0.0000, 0.00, 0.003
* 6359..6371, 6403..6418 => 0.0013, 0.08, 0.014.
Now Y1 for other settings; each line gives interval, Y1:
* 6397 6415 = 2063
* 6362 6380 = 1656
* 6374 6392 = 3748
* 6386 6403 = 1813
